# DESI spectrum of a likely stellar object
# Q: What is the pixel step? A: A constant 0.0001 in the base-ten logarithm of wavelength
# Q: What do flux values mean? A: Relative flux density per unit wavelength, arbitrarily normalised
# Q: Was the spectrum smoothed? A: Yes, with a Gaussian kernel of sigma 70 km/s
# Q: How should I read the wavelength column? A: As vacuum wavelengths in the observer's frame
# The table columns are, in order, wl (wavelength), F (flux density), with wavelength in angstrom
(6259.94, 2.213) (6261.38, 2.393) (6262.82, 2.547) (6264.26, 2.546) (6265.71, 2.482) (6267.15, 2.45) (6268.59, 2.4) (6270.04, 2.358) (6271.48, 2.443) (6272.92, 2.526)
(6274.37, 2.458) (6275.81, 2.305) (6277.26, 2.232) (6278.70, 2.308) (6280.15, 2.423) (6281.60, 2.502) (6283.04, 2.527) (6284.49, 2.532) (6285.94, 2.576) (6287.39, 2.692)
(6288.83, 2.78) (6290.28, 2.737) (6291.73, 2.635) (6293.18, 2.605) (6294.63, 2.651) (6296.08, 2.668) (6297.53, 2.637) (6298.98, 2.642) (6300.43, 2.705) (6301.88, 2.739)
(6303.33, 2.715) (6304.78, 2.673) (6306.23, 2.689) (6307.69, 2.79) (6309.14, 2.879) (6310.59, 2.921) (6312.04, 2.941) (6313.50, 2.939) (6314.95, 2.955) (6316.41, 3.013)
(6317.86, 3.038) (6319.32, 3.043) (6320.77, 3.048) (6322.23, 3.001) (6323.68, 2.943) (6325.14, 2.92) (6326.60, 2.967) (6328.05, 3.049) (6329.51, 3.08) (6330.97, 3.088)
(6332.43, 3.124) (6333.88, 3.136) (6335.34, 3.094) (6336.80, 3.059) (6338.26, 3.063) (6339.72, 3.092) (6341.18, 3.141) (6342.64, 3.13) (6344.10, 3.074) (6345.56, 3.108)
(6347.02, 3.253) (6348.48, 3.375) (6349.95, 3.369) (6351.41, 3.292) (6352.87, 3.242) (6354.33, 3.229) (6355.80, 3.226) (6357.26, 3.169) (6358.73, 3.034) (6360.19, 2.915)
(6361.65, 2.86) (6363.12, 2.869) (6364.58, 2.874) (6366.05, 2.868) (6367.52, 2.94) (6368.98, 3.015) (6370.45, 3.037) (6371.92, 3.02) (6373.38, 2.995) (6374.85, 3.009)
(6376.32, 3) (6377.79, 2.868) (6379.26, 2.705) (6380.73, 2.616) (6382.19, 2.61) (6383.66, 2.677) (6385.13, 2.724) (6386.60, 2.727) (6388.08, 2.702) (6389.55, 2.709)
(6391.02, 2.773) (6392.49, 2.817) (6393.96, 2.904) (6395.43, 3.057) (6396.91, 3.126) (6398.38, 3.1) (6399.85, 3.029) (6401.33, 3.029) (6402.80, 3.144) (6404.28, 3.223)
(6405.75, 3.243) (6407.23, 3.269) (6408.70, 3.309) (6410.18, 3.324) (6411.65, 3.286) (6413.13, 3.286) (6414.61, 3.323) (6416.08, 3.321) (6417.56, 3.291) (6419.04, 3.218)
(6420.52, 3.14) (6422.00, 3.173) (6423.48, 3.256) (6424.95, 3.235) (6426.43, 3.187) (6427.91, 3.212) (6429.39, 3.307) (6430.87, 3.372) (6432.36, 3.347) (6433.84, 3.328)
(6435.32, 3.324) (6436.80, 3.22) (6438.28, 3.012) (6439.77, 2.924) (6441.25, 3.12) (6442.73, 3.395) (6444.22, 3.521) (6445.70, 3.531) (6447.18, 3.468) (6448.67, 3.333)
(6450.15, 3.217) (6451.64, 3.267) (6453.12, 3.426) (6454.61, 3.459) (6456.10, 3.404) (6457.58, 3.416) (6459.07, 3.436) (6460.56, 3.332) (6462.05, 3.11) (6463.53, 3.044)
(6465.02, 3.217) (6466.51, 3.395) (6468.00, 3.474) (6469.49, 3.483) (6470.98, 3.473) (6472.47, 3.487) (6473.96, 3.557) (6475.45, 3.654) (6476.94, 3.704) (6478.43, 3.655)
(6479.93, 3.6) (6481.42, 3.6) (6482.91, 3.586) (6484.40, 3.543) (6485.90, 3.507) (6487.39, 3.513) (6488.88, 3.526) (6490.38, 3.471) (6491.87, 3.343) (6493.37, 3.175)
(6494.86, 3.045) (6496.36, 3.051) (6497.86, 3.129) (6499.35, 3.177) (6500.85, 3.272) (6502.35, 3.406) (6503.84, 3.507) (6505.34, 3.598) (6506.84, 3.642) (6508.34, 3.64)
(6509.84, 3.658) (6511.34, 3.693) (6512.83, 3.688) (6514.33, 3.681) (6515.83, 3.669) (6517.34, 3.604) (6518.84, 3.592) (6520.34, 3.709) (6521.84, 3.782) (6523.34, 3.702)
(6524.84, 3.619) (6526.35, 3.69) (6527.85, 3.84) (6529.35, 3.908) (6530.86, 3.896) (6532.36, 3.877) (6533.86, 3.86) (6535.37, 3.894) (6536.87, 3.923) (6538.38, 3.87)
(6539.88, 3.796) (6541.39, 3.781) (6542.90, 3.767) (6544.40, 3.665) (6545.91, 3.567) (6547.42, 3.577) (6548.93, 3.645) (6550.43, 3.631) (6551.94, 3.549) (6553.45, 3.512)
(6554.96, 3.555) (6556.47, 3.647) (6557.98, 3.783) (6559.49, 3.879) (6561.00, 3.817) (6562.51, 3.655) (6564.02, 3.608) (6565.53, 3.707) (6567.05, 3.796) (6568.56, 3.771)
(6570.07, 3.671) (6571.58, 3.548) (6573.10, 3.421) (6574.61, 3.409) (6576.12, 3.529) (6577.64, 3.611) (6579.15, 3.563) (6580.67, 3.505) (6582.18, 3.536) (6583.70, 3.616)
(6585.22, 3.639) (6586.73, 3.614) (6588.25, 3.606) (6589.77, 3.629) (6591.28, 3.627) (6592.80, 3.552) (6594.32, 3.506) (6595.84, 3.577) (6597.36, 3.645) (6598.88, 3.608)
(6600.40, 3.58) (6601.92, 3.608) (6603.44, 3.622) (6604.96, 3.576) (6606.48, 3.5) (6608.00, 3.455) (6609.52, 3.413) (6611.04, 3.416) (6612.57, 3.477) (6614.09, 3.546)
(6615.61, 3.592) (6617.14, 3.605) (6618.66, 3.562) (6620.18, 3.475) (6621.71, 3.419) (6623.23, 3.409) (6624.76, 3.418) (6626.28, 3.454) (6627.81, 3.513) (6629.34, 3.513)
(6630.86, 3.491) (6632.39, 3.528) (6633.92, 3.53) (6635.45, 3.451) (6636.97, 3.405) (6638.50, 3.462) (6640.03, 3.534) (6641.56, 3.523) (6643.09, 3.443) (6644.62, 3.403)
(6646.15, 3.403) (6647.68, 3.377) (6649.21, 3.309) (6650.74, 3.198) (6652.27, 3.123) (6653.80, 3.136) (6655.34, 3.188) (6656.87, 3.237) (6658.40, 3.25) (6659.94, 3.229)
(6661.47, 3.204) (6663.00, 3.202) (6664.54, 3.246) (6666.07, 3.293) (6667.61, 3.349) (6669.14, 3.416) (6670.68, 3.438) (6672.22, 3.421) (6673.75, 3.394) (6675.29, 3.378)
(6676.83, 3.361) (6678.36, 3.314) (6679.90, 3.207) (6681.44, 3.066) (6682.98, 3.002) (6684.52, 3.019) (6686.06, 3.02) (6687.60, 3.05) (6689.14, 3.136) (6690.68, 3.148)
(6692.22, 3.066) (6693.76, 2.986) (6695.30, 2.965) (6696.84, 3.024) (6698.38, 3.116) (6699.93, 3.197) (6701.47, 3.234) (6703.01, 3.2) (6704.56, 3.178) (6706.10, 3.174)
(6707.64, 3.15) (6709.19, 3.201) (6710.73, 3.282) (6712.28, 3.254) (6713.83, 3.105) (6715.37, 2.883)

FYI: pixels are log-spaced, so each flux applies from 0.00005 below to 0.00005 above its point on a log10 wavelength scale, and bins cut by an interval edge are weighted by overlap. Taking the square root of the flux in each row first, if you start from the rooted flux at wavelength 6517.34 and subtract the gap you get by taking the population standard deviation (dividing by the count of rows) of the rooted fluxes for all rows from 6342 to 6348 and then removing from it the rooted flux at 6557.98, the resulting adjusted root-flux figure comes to 3.82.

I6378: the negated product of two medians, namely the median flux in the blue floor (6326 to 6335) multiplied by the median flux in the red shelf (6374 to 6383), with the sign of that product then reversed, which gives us -8.6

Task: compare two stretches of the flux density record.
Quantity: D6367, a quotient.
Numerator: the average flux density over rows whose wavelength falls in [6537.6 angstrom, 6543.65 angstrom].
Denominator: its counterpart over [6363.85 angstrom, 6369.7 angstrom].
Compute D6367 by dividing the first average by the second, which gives 1.3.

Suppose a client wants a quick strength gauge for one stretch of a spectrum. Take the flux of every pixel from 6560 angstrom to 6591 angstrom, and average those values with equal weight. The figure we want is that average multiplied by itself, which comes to 13.1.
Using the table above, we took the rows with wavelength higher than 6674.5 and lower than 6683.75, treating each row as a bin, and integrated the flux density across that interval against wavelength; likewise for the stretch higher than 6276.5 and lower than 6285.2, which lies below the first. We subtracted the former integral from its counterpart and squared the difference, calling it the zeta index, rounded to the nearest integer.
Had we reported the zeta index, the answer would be 76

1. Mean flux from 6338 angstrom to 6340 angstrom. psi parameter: 3.08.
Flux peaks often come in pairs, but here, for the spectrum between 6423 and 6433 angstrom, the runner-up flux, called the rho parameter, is 3.347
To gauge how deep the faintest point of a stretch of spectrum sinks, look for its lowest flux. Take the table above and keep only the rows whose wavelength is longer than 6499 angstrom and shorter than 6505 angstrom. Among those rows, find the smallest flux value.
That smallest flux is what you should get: 3.177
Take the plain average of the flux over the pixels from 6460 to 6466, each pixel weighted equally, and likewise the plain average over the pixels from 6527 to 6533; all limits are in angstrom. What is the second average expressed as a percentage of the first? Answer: 122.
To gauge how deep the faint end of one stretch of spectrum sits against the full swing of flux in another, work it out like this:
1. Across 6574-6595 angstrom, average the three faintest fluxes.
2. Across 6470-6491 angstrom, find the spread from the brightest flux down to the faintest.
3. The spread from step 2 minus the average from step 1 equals -3.2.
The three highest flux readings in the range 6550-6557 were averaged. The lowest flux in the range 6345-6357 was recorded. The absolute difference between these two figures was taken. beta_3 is 0.5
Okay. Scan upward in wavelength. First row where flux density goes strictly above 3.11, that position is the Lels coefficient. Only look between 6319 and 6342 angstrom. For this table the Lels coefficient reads 6332.43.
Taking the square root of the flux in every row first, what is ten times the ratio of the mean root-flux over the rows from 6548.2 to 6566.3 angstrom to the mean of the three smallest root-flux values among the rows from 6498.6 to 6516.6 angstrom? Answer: 10.6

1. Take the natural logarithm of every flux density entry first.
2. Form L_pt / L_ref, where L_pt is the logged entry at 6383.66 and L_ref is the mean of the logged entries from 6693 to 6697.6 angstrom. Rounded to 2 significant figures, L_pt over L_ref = 0.90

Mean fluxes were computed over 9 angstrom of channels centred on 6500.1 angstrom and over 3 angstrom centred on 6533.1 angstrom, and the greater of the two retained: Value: 3.9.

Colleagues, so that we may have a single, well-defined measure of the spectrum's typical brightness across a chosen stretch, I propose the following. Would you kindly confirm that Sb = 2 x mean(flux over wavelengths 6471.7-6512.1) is 6.9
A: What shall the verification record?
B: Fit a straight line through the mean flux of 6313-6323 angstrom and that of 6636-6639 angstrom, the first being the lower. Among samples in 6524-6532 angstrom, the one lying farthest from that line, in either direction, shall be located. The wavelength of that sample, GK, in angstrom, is 6529.35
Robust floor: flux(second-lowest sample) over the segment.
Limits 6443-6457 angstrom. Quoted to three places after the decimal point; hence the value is 3.267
